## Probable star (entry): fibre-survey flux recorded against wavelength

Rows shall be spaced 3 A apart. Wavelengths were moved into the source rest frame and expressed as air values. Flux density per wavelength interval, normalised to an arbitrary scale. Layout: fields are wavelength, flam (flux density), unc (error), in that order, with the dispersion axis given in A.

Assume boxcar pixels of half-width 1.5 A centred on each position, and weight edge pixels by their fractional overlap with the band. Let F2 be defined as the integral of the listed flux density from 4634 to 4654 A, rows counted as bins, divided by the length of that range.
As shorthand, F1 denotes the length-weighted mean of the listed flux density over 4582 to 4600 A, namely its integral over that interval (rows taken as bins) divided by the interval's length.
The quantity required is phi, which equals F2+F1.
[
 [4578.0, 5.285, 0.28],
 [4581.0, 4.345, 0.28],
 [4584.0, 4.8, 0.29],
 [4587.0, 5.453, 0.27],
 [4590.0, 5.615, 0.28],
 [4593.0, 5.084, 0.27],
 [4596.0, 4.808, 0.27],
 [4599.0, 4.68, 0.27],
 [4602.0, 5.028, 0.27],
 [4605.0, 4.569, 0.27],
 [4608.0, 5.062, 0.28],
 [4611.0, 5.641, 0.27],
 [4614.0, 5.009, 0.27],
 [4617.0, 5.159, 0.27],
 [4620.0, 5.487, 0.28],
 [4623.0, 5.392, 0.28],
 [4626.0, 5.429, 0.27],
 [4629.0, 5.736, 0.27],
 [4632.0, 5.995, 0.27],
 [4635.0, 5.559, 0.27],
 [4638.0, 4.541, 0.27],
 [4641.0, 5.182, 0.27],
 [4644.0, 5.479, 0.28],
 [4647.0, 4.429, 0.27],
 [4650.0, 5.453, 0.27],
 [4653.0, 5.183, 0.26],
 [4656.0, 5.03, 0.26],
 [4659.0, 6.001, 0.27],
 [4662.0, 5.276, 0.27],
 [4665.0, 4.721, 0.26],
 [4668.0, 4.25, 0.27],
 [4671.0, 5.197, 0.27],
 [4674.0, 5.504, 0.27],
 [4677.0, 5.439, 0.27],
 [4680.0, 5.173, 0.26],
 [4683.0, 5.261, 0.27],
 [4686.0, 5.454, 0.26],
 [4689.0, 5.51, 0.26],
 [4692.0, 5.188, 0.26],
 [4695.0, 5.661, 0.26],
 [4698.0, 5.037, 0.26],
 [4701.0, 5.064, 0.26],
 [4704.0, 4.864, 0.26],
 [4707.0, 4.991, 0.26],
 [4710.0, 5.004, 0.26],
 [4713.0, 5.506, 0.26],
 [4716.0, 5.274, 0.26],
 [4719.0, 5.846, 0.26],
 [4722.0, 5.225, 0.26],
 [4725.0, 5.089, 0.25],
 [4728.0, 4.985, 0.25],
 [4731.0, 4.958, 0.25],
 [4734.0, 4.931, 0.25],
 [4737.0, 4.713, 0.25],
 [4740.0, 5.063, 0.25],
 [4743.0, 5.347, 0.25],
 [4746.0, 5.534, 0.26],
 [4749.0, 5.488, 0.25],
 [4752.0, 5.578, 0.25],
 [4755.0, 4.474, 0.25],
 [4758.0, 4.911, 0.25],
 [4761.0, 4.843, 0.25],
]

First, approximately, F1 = 5.06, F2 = 5.11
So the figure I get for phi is 10.2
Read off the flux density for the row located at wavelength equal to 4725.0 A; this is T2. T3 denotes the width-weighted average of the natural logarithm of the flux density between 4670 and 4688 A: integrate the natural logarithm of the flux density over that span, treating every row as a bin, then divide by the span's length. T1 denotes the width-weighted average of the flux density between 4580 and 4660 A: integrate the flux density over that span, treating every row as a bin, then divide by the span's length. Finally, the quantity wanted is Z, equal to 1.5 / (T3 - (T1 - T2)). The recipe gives 0.95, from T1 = 5.19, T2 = 5.089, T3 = 1.68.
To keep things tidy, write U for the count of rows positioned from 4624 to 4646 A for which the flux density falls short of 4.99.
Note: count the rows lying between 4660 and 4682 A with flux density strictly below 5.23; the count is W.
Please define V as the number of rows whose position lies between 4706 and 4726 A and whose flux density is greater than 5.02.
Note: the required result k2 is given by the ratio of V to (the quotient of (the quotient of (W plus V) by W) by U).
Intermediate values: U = 1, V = 5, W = 4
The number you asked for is 2.2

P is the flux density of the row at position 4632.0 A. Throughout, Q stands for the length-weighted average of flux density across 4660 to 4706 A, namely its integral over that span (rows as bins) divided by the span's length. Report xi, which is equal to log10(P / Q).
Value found 0.063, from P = 5.995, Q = 5.18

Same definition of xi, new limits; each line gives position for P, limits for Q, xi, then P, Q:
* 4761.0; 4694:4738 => -0.026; 4.843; 5.14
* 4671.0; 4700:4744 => 0.006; 5.197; 5.12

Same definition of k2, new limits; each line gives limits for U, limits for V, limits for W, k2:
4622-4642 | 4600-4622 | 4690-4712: 2.7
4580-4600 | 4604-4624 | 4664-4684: 8.9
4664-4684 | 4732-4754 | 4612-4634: 2.9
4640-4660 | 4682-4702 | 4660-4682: 2.5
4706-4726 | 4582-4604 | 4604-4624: 0.0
